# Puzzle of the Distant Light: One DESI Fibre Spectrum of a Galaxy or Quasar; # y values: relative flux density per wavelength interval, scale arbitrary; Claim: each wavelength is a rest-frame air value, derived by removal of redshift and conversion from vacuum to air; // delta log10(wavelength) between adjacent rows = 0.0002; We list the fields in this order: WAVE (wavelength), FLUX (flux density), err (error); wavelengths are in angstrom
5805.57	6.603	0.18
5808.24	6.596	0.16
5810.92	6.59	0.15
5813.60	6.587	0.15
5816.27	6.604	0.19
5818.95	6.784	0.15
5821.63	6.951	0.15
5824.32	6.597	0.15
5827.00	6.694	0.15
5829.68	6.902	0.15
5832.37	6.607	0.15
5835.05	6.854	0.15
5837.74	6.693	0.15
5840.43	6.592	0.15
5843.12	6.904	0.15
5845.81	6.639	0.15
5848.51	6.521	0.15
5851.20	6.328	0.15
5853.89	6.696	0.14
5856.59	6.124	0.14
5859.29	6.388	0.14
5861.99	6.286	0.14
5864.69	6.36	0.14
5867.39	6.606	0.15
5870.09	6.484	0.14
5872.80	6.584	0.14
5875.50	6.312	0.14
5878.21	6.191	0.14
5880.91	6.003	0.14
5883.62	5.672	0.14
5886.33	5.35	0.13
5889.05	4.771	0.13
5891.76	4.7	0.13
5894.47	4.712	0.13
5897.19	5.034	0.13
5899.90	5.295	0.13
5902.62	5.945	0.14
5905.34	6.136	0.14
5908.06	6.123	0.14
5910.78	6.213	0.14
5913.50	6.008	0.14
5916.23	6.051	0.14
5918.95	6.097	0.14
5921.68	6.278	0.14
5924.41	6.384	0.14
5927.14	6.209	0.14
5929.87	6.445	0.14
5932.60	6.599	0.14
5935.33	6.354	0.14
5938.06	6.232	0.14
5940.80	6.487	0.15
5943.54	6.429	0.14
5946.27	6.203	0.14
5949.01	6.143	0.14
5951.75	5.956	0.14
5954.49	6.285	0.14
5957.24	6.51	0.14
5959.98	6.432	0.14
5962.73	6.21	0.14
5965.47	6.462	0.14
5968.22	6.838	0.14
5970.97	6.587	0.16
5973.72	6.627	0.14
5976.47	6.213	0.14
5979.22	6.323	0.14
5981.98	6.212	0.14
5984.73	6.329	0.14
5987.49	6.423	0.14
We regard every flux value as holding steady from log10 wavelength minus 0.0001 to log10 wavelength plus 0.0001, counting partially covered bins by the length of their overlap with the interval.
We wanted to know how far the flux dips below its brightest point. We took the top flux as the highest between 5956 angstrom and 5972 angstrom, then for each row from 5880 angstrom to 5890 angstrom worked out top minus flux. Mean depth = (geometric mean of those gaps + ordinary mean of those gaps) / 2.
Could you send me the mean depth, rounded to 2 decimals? 1.35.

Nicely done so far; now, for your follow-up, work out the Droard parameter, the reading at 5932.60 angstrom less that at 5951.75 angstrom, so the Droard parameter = 0.6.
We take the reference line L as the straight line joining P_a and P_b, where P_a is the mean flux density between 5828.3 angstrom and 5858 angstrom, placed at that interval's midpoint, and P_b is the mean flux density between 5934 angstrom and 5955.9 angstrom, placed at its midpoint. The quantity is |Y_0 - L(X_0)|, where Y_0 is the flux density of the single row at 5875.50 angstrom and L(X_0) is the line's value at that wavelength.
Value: 0.20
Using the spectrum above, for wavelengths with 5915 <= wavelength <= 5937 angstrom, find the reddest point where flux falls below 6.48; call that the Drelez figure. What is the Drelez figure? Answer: 5935.33 angstrom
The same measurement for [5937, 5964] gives 5962.73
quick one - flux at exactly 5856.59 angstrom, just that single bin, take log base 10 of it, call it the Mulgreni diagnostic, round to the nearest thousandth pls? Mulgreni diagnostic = 0.787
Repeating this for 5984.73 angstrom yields 0.801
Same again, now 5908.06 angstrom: 0.787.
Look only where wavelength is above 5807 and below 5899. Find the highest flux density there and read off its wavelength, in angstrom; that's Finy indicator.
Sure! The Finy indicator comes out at 5821.63 angstrom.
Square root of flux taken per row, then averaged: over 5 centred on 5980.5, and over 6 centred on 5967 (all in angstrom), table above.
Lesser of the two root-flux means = 2.50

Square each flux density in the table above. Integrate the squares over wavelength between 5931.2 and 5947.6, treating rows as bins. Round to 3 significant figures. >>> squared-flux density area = 669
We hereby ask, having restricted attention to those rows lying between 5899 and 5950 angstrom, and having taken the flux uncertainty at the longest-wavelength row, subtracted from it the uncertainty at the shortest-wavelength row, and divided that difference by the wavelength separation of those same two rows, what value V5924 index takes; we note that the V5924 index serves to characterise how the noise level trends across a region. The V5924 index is 0.0002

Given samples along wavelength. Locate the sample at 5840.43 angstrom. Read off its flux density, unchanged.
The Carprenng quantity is 6.592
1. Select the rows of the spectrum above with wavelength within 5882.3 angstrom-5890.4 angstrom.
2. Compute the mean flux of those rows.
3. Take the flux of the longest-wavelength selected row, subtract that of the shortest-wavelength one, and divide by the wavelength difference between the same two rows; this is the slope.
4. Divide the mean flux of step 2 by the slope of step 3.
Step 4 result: -32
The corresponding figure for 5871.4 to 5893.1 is -57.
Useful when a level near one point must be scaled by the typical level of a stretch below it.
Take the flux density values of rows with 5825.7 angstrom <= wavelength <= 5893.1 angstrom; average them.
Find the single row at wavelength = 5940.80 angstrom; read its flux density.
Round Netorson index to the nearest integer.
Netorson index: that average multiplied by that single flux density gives 41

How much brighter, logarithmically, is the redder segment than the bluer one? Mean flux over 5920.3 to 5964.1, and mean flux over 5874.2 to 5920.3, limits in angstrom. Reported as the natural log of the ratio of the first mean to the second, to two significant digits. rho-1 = 0.11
